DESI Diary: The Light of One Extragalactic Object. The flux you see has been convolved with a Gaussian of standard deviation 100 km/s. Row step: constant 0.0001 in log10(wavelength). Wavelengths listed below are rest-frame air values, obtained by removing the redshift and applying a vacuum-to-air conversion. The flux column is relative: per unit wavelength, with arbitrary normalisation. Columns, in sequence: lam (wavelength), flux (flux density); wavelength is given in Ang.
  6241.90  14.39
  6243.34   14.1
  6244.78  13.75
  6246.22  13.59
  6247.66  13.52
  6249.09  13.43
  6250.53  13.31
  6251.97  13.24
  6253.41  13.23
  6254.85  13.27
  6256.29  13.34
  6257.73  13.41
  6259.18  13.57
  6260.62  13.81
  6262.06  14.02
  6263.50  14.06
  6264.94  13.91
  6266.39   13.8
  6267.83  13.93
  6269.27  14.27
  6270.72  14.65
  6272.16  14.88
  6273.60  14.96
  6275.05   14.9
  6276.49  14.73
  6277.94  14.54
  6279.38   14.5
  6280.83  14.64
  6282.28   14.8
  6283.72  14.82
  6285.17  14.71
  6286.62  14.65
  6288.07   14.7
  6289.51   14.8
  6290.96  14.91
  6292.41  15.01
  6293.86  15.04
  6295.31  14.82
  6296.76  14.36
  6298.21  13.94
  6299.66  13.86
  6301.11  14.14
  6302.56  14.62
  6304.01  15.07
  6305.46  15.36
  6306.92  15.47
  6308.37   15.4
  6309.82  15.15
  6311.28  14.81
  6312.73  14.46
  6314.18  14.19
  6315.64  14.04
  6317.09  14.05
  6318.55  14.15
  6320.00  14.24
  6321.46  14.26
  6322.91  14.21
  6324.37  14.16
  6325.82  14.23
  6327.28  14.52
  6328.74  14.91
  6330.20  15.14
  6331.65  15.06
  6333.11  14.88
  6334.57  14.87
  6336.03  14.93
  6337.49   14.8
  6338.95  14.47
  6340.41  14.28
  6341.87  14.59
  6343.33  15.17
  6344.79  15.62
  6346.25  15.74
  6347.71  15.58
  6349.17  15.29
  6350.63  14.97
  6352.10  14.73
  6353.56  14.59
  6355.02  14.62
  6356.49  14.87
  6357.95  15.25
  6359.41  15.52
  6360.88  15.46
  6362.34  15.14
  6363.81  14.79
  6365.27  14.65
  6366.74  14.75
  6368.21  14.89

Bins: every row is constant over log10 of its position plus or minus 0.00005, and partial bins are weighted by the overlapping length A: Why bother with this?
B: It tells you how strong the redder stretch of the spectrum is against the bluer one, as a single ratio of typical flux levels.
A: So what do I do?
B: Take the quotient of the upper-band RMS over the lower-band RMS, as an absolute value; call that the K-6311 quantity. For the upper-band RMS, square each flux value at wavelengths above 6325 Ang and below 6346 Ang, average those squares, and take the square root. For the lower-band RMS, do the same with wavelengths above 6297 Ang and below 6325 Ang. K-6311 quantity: 1.02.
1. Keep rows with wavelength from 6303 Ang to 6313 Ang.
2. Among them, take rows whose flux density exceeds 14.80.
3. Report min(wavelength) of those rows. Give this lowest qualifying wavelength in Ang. 6304.01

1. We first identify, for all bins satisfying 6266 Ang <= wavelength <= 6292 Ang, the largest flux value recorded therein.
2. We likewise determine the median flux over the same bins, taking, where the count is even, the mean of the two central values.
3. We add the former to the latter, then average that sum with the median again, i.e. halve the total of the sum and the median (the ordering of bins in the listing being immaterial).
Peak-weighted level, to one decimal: 22.2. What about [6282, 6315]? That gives 22.5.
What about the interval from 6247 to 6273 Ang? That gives 21.1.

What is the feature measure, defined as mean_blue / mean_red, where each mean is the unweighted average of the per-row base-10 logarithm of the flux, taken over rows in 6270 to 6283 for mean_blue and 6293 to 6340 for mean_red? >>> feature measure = 1.00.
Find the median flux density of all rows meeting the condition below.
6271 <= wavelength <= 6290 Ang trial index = 14.7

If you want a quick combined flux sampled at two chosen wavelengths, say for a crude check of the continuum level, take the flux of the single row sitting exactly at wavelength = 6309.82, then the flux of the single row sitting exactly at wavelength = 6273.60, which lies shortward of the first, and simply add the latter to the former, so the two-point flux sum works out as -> 30.1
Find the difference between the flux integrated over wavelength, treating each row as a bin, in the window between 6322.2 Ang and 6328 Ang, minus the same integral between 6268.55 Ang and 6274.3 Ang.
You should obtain -2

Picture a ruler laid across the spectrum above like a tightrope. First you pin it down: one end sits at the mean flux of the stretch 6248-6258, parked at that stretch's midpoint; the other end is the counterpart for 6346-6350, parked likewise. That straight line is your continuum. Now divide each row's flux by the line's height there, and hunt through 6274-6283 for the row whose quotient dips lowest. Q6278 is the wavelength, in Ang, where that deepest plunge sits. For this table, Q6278 6279.38 Ang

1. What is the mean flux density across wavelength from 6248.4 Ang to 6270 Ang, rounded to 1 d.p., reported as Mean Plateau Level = 13.6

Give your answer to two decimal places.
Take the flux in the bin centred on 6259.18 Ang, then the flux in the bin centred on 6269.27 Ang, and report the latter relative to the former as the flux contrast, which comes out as 1.05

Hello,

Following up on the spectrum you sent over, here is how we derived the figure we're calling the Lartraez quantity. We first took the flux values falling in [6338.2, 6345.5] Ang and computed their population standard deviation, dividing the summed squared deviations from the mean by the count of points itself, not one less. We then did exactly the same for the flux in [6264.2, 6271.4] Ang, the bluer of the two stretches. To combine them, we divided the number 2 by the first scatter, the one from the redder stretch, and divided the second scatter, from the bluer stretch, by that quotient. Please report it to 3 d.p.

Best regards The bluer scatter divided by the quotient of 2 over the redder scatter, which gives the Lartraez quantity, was 0.077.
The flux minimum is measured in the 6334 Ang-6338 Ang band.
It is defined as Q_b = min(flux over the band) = 14.8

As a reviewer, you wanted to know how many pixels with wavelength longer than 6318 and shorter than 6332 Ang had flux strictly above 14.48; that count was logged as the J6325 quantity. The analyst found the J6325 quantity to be 4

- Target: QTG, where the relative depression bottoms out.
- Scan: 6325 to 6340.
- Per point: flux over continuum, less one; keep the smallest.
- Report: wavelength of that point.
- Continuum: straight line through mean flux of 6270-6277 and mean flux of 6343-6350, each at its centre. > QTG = 6325.82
